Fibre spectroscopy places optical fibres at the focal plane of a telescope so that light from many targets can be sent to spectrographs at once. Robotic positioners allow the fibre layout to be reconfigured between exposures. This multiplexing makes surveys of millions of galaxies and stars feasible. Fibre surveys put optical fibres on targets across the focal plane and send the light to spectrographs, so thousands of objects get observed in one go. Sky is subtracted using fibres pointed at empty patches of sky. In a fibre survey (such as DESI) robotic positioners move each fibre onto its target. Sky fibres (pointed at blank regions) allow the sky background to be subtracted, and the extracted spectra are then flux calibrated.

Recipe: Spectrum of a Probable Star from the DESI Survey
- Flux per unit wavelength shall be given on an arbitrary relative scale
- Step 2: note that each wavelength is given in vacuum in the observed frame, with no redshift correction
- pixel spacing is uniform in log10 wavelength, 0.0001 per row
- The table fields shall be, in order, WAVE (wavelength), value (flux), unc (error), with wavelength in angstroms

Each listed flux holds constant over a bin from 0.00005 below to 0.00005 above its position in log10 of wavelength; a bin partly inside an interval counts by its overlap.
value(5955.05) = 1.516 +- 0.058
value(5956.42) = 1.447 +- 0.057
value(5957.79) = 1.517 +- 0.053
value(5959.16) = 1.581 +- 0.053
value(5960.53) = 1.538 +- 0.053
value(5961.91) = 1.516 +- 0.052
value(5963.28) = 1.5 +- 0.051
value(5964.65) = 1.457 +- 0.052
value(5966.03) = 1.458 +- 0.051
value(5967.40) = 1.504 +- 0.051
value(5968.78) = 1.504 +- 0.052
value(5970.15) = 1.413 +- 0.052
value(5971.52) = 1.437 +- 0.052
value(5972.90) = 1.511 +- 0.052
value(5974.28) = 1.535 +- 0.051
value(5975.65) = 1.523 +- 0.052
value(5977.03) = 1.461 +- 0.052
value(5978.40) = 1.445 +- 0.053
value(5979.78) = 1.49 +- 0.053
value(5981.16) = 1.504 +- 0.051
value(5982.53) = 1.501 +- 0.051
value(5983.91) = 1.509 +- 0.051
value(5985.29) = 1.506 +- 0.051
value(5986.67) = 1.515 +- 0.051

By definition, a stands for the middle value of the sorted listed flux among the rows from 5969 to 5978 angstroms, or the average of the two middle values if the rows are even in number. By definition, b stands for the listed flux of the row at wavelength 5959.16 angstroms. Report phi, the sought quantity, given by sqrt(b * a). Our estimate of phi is 1.53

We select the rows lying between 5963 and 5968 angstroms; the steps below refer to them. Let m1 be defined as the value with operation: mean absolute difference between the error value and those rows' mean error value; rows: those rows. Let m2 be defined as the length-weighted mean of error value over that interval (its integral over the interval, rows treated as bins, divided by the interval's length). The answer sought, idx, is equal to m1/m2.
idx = 0.007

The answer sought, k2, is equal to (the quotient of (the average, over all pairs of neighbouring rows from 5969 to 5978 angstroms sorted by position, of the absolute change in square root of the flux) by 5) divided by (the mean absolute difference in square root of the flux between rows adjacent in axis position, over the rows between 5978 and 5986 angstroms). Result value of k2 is 0.537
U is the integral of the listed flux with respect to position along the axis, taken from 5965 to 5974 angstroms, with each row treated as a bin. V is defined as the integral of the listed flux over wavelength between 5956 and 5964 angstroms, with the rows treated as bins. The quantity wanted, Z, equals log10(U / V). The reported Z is 0.037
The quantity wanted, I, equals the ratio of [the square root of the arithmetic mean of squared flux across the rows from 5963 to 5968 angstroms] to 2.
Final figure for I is 0.740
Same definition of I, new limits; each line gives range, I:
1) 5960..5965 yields 0.752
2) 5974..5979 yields 0.746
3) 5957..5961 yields 0.773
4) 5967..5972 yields 0.733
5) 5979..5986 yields 0.751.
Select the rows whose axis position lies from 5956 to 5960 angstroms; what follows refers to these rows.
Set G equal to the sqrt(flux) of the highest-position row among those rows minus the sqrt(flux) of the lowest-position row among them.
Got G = 0.054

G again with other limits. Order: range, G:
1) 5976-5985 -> 0.020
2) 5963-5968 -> 0.002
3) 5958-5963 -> -0.026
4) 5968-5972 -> -0.028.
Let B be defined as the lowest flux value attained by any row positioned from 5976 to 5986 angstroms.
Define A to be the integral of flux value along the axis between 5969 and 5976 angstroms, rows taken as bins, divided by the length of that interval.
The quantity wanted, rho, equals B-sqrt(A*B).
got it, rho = -0.02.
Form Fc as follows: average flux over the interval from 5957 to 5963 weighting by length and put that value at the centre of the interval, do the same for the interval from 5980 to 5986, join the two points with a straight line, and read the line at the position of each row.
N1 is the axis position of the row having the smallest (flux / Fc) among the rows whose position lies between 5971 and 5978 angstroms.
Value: 5971.52 angstroms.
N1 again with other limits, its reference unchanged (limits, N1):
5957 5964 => 5963.28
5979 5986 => 5979.78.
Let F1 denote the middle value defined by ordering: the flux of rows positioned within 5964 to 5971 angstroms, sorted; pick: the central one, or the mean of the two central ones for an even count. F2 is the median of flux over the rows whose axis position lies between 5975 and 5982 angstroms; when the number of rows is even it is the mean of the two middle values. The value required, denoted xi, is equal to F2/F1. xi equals 1.02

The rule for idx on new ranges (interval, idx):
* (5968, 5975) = 0.006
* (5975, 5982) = 0.012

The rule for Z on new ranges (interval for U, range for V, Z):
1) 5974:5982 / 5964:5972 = 0.009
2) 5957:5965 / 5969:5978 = -0.040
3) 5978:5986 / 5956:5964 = -0.008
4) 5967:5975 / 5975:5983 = -0.001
